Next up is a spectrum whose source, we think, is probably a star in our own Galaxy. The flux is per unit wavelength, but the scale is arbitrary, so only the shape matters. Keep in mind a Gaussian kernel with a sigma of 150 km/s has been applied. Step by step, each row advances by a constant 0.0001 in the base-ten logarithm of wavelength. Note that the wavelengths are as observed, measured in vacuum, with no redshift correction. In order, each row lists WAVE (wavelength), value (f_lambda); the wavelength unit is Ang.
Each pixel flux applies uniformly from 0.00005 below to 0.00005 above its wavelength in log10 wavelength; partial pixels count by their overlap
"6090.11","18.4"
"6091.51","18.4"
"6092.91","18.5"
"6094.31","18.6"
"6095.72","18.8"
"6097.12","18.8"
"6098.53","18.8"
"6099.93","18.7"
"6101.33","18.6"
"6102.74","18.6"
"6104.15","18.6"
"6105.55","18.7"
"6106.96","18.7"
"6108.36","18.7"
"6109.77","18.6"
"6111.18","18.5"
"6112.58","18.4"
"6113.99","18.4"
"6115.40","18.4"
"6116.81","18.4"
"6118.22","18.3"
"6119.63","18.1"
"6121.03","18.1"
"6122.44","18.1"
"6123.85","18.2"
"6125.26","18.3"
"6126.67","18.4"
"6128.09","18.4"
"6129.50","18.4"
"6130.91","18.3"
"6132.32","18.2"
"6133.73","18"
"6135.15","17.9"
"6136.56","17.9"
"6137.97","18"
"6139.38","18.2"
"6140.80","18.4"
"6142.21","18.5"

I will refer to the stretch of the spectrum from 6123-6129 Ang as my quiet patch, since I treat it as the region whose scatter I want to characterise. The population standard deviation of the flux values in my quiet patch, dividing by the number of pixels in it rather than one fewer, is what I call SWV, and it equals 0.083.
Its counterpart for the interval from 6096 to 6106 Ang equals 0.083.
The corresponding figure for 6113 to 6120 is 0.117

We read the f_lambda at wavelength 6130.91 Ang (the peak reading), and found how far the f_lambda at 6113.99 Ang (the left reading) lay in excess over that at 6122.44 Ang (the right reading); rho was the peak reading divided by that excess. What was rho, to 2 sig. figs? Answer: 61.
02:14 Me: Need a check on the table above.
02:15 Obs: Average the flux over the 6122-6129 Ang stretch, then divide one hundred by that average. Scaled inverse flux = 5.47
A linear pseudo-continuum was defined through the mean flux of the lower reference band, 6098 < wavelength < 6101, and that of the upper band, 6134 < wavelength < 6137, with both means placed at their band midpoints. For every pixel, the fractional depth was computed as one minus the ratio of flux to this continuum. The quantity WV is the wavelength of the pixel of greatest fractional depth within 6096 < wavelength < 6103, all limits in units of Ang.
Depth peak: 6101.33 Ang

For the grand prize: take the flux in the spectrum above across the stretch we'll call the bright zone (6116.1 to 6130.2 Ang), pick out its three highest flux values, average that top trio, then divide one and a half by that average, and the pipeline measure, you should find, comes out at 0.0815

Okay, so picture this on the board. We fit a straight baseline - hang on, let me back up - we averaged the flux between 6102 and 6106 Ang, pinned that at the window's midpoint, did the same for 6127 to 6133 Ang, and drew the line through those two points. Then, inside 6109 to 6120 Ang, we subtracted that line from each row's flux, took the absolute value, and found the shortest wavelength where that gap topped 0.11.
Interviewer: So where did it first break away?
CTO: 6112.58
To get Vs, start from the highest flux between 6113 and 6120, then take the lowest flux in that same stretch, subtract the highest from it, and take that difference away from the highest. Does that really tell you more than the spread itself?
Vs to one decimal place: 18.7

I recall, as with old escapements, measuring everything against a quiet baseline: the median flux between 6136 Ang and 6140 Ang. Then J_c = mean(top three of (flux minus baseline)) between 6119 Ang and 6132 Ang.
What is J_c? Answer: 0.4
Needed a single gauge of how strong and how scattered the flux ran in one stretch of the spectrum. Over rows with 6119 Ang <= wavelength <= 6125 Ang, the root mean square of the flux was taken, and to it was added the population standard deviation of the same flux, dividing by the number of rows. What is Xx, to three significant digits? 18.2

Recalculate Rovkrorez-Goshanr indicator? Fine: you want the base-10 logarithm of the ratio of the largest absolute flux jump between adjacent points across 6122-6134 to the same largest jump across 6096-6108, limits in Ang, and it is 0.3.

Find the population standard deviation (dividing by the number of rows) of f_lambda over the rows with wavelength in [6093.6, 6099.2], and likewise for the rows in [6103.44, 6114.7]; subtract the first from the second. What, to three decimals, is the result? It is 0.033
